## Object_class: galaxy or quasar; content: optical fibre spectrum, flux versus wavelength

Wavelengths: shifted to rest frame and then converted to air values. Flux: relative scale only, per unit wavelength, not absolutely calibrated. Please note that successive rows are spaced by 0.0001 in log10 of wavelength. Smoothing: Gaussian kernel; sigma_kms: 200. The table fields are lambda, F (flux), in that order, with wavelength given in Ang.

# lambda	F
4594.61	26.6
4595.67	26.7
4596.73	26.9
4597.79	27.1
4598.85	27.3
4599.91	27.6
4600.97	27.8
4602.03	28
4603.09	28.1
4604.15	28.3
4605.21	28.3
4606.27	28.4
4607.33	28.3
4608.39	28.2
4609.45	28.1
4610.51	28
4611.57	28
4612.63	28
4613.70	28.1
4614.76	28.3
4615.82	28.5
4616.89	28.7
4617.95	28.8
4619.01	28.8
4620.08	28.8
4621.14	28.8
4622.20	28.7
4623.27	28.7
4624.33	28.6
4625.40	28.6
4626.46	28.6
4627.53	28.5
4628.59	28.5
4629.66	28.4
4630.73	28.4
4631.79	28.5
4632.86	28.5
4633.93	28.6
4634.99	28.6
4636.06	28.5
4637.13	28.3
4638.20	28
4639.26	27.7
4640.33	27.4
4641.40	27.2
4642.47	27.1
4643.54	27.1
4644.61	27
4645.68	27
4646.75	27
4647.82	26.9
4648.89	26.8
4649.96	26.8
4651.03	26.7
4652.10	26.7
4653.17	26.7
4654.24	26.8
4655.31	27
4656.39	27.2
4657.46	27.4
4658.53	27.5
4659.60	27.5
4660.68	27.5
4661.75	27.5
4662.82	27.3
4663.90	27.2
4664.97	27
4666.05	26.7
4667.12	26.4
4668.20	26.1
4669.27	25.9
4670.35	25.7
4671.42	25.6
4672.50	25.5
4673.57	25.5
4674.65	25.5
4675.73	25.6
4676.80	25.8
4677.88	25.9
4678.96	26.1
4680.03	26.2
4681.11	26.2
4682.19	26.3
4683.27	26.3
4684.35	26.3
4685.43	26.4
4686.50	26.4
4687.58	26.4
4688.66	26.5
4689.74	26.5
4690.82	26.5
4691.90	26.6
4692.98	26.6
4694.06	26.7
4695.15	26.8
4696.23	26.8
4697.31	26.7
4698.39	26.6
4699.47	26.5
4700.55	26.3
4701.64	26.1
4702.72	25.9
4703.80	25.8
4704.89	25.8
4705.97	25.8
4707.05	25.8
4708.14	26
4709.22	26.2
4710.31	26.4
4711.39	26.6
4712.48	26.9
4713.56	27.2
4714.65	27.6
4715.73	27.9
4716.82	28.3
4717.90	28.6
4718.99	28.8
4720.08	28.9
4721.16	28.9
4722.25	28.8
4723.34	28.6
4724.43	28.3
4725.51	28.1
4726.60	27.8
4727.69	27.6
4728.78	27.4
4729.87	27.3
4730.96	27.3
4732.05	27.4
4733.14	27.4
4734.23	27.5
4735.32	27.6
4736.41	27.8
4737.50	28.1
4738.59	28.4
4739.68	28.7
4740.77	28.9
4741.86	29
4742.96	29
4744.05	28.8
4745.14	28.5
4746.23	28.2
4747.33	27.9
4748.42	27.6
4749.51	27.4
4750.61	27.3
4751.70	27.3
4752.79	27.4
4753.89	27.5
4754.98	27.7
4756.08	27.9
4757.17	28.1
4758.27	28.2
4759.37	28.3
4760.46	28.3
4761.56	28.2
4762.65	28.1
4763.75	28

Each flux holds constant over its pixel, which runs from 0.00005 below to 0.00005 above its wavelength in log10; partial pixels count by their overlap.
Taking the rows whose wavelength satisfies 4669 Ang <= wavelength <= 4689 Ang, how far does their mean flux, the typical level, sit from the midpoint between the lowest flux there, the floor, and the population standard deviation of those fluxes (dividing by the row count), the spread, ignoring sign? 13.08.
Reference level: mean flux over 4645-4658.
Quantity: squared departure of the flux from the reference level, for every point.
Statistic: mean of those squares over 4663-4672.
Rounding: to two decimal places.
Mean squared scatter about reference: 0.66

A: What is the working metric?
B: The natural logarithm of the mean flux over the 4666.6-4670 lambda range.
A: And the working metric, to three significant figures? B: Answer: 3.26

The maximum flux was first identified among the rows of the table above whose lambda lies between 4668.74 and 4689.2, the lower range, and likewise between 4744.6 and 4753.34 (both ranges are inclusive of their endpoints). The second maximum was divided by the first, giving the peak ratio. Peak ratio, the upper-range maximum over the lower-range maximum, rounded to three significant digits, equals 1.08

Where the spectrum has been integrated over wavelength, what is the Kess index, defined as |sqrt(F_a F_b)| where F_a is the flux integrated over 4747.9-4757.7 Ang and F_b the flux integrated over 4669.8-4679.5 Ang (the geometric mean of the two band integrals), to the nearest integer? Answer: 260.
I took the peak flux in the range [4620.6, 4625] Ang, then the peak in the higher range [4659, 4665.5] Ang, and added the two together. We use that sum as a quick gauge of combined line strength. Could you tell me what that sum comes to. 56.3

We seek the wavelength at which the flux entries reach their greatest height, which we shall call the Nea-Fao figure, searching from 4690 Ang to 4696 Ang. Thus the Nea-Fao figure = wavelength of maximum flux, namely 4695.15 Ang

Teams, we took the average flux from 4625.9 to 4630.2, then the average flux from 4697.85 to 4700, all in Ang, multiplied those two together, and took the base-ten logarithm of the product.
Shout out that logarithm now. 2.88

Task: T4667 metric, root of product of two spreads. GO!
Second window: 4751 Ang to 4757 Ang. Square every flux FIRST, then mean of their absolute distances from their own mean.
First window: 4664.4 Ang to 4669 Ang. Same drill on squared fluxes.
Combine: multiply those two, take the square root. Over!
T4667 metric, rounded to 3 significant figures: 13.0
